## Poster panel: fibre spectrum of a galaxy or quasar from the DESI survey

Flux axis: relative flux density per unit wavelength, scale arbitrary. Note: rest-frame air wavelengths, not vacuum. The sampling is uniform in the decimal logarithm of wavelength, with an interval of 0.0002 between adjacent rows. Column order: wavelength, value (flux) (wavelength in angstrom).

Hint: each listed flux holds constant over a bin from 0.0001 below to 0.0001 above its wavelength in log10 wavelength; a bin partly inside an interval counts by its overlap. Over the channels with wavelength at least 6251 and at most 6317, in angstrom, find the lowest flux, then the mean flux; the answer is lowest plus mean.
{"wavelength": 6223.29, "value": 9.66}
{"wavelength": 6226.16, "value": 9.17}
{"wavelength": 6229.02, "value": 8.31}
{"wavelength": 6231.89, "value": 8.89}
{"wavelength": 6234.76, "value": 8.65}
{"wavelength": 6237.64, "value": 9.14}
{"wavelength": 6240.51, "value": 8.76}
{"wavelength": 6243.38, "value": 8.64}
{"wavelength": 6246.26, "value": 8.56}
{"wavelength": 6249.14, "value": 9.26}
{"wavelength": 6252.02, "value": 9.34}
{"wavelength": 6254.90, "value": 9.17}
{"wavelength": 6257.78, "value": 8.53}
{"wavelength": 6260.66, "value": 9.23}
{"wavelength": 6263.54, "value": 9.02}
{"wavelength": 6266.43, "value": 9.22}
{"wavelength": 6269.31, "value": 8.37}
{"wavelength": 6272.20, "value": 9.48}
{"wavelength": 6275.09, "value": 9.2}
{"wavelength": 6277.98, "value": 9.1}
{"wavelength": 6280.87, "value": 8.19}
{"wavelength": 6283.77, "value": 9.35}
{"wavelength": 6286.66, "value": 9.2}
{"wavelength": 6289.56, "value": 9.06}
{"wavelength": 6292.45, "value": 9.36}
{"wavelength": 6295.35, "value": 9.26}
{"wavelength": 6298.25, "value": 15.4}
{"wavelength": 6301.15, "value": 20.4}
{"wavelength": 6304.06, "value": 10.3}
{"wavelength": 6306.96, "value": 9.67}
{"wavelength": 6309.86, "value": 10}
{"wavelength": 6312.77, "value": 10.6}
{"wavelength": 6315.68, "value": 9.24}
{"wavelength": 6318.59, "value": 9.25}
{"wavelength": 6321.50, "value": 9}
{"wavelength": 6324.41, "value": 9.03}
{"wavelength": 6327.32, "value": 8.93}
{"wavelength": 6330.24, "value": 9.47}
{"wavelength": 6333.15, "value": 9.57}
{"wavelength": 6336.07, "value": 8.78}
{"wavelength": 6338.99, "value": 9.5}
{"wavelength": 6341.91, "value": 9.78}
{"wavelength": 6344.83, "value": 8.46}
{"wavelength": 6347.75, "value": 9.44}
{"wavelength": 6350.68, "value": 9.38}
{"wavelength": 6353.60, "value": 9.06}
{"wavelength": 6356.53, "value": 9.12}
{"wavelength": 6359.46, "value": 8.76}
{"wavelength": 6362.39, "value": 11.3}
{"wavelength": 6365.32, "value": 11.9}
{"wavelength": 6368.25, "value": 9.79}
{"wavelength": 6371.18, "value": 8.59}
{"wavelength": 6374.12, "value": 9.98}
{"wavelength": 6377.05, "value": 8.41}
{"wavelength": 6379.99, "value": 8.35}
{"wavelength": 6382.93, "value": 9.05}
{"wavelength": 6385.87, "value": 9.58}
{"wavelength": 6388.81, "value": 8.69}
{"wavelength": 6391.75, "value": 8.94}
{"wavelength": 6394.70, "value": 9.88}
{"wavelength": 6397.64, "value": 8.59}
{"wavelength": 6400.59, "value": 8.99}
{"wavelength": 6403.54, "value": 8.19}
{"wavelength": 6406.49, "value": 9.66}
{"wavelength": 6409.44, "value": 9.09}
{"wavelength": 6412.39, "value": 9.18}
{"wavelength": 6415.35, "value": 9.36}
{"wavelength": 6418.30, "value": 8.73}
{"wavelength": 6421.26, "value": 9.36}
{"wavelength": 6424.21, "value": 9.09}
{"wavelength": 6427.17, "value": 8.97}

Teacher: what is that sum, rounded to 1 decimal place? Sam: 18.2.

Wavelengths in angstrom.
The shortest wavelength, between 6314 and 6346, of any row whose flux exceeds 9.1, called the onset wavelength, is 6315.68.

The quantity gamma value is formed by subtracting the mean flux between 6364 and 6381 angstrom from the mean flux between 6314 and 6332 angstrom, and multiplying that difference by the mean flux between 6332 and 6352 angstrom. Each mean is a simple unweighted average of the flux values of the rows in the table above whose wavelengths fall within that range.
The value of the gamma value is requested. -3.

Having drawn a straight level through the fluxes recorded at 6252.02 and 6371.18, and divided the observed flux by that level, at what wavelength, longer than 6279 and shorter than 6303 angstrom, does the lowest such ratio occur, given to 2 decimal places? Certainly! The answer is 6280.87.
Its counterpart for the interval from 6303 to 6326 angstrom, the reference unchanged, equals 6321.50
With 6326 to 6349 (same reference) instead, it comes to 6344.83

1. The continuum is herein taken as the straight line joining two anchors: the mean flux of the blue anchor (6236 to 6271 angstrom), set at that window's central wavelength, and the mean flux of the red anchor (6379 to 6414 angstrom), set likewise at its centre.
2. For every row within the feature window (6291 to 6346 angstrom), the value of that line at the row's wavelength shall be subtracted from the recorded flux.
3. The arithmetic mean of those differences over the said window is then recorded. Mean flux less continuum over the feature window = 1.3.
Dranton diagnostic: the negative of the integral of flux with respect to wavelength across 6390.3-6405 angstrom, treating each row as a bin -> -131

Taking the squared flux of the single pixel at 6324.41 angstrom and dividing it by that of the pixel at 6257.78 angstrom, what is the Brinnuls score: 1.12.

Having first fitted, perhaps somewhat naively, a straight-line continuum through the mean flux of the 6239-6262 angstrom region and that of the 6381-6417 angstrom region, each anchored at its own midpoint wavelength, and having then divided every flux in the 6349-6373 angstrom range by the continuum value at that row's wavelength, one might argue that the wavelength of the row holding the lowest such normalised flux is 6371.18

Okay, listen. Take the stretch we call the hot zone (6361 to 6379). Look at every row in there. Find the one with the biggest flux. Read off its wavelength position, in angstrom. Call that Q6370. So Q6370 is 6365.32 angstrom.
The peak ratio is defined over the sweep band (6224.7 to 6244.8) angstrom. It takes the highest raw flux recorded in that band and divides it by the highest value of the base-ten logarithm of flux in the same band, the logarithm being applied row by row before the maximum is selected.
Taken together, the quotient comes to 9.5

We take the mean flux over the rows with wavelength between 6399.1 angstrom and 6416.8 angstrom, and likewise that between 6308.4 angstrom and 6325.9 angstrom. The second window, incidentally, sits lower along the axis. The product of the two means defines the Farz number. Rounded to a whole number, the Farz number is 86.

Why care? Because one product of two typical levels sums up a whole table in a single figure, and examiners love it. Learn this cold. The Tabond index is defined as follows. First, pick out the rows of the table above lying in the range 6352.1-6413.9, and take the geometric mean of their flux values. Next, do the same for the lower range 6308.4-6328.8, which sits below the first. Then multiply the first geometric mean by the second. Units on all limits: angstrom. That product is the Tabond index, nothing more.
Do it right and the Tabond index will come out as 87.1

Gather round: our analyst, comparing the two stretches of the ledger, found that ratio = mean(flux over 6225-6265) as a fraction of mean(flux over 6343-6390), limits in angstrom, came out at 0.95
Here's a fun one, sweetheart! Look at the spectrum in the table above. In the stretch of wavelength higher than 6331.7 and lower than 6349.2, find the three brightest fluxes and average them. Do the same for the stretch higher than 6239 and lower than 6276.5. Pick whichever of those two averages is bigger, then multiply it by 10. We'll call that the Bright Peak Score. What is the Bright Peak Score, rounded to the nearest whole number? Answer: 96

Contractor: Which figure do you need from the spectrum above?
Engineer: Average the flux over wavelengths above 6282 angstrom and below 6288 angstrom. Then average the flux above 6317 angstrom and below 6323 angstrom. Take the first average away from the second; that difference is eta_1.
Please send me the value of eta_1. -0.1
